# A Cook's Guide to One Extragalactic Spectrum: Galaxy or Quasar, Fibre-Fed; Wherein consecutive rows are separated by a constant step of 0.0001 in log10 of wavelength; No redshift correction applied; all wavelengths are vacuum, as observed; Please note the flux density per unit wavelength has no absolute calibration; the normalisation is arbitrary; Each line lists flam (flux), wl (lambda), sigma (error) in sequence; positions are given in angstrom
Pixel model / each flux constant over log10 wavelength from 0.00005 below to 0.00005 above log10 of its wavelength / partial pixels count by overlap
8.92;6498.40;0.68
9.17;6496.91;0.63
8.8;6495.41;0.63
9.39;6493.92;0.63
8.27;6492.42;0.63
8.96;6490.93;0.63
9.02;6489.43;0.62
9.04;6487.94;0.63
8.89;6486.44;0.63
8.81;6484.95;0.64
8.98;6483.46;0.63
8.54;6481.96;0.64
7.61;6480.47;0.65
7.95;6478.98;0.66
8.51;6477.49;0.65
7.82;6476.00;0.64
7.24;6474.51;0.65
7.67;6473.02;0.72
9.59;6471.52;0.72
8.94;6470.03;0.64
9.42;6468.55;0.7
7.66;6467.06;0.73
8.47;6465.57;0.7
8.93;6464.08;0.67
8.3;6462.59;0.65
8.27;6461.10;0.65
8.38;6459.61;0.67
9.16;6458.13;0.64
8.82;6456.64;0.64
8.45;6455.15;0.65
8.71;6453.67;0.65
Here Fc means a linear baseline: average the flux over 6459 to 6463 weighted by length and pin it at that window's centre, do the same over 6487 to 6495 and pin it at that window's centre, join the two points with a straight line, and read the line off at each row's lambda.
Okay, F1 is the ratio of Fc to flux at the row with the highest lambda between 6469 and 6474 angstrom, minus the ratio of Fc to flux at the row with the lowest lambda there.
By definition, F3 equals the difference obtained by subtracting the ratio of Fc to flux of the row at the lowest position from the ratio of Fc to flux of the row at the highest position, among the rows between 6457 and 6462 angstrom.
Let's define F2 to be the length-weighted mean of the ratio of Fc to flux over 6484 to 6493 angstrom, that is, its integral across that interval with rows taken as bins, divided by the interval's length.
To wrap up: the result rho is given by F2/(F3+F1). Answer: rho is 4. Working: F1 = 0.17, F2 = 1.00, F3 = 0.10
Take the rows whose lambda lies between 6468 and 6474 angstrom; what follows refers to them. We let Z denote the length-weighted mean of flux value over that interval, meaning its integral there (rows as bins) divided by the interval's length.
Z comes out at 8.82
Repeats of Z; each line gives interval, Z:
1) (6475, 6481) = 7.96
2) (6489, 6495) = 8.90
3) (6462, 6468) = 8.37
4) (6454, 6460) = 8.73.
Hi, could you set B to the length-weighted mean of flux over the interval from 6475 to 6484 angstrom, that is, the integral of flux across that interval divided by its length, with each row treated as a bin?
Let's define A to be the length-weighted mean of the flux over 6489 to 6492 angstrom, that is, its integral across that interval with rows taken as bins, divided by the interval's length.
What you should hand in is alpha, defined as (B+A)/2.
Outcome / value 8.55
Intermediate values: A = 8.9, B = 8.19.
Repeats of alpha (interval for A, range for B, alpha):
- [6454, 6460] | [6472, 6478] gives 8.29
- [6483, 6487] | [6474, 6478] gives 8.38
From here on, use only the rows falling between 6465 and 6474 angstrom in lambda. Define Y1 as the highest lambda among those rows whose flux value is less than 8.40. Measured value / 6473.02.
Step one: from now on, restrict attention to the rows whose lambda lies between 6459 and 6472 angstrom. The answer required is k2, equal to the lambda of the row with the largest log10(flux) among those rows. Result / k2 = 6471.52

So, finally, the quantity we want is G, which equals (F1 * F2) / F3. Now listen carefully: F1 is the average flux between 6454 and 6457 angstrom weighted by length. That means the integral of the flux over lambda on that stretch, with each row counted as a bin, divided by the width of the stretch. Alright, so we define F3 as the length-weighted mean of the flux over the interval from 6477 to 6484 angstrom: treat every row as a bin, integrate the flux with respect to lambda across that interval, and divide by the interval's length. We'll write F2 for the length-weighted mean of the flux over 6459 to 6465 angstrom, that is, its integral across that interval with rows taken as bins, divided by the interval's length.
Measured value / 8.81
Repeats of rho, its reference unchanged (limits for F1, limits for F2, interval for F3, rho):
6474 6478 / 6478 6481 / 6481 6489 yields -5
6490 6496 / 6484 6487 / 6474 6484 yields -6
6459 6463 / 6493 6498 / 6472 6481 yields 22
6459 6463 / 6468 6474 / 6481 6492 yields -94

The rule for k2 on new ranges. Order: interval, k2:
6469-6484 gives 6471.52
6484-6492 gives 6487.94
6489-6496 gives 6493.92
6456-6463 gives 6458.13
